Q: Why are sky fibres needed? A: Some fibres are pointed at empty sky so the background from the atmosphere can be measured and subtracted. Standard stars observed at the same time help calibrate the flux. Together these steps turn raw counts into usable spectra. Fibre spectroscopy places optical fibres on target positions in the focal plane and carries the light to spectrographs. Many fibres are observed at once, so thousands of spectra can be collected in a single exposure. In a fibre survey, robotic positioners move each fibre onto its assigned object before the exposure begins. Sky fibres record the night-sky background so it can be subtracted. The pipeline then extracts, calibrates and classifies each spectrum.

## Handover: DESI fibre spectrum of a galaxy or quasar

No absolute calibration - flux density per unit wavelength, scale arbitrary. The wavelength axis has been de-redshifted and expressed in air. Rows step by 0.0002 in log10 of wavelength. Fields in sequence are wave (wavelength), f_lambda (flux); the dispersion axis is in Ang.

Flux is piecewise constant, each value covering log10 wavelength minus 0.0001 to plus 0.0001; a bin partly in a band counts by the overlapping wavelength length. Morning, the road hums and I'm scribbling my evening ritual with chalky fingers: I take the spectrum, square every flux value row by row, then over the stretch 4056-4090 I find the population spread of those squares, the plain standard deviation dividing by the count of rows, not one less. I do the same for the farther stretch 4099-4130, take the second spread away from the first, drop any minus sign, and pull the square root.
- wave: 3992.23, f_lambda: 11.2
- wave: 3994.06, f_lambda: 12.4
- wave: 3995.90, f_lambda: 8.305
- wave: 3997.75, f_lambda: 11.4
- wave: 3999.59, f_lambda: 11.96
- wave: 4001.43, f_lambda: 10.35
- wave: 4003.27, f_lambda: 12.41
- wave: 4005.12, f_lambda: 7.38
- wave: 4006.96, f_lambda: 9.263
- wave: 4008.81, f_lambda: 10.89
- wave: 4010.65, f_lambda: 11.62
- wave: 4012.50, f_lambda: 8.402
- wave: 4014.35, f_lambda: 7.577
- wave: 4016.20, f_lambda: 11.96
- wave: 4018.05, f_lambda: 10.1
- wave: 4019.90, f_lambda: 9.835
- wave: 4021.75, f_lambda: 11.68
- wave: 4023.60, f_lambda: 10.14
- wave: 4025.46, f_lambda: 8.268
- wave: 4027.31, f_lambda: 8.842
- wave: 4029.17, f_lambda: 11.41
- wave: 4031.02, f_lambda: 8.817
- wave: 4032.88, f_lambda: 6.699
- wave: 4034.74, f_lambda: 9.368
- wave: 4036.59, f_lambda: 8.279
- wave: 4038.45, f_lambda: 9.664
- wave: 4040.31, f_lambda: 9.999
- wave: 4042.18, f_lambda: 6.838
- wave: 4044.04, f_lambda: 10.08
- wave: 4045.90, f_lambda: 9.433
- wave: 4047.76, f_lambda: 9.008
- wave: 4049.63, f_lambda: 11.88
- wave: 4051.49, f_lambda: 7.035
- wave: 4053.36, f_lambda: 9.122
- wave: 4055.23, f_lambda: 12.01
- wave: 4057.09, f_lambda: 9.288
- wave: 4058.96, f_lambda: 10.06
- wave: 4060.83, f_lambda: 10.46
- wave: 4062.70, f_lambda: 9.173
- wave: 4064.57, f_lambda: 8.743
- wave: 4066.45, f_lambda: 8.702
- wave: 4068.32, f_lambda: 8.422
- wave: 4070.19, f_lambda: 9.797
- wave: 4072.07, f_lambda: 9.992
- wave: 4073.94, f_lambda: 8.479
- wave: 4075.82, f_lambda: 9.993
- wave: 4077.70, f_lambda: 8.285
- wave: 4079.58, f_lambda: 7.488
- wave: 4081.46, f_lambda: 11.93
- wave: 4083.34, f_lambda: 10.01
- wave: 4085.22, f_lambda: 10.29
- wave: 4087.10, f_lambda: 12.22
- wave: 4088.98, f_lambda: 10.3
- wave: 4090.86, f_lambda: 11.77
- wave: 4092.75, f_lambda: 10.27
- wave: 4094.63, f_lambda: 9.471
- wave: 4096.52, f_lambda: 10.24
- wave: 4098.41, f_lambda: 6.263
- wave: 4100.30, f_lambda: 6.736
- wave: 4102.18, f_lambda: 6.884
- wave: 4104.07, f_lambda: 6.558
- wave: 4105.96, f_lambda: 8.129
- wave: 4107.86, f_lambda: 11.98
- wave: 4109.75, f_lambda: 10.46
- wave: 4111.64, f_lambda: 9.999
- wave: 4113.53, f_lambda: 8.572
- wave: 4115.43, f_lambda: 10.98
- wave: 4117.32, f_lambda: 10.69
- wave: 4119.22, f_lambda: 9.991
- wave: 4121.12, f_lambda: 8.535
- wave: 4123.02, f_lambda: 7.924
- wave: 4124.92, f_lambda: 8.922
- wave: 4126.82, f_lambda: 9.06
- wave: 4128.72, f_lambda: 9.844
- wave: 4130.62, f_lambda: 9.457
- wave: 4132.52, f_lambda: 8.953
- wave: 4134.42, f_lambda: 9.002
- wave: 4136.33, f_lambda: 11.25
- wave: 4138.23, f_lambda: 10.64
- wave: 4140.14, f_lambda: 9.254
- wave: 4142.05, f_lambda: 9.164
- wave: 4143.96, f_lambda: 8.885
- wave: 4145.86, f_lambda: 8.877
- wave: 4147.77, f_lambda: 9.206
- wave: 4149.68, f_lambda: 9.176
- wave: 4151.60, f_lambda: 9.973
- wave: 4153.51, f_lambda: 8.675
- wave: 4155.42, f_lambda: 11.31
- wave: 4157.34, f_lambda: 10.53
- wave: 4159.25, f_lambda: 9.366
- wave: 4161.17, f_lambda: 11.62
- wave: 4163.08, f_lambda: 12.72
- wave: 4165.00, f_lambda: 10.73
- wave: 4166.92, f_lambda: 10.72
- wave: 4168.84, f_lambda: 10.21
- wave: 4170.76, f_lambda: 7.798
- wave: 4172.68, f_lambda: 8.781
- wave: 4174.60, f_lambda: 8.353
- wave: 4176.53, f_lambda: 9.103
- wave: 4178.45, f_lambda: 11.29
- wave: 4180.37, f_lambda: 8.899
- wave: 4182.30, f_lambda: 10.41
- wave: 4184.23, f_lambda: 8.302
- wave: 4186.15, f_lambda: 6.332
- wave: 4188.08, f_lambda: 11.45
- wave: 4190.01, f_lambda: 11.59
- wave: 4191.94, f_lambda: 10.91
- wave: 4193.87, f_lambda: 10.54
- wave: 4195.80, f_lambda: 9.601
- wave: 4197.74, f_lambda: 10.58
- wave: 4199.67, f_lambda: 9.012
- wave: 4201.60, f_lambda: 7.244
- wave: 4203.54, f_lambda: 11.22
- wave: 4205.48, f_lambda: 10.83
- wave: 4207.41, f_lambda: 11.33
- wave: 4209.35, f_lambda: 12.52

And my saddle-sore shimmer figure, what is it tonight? 2.1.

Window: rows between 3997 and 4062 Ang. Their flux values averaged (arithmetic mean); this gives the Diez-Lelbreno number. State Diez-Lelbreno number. 9.8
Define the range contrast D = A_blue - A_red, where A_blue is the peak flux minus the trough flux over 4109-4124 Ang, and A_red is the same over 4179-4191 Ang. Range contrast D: -2.2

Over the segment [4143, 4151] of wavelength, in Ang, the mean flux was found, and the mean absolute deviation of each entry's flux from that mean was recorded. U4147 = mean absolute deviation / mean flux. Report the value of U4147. 0.017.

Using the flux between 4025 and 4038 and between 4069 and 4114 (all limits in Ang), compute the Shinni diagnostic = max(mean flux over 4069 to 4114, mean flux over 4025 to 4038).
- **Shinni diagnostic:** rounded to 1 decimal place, 9.4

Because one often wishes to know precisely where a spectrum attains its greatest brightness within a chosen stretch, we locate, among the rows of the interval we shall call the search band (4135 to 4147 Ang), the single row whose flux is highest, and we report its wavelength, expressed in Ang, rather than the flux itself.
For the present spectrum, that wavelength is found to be 4136.33 Ang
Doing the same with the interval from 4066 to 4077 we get 4075.82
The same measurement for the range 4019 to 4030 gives 4021.75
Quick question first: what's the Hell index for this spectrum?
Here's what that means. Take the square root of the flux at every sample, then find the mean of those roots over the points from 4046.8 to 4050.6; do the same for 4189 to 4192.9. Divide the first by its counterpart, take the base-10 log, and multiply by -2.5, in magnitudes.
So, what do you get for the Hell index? 0.04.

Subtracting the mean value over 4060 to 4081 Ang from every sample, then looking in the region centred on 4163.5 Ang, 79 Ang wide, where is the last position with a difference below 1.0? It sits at 4201.60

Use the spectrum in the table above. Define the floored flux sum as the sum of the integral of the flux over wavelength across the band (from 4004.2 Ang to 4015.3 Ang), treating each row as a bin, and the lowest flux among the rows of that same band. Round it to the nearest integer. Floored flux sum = 109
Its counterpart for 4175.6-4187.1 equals 111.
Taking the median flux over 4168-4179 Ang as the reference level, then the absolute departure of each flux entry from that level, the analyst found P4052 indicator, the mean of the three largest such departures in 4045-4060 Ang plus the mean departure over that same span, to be 3.9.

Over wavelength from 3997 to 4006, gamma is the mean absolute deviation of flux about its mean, 1.5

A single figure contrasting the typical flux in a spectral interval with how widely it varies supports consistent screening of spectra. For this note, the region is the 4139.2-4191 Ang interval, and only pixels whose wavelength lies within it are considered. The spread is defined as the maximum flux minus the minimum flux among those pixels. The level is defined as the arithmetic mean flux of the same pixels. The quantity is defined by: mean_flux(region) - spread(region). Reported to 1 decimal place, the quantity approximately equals 3.3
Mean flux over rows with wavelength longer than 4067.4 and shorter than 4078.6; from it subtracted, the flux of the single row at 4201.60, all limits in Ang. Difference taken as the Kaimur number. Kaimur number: 1.9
